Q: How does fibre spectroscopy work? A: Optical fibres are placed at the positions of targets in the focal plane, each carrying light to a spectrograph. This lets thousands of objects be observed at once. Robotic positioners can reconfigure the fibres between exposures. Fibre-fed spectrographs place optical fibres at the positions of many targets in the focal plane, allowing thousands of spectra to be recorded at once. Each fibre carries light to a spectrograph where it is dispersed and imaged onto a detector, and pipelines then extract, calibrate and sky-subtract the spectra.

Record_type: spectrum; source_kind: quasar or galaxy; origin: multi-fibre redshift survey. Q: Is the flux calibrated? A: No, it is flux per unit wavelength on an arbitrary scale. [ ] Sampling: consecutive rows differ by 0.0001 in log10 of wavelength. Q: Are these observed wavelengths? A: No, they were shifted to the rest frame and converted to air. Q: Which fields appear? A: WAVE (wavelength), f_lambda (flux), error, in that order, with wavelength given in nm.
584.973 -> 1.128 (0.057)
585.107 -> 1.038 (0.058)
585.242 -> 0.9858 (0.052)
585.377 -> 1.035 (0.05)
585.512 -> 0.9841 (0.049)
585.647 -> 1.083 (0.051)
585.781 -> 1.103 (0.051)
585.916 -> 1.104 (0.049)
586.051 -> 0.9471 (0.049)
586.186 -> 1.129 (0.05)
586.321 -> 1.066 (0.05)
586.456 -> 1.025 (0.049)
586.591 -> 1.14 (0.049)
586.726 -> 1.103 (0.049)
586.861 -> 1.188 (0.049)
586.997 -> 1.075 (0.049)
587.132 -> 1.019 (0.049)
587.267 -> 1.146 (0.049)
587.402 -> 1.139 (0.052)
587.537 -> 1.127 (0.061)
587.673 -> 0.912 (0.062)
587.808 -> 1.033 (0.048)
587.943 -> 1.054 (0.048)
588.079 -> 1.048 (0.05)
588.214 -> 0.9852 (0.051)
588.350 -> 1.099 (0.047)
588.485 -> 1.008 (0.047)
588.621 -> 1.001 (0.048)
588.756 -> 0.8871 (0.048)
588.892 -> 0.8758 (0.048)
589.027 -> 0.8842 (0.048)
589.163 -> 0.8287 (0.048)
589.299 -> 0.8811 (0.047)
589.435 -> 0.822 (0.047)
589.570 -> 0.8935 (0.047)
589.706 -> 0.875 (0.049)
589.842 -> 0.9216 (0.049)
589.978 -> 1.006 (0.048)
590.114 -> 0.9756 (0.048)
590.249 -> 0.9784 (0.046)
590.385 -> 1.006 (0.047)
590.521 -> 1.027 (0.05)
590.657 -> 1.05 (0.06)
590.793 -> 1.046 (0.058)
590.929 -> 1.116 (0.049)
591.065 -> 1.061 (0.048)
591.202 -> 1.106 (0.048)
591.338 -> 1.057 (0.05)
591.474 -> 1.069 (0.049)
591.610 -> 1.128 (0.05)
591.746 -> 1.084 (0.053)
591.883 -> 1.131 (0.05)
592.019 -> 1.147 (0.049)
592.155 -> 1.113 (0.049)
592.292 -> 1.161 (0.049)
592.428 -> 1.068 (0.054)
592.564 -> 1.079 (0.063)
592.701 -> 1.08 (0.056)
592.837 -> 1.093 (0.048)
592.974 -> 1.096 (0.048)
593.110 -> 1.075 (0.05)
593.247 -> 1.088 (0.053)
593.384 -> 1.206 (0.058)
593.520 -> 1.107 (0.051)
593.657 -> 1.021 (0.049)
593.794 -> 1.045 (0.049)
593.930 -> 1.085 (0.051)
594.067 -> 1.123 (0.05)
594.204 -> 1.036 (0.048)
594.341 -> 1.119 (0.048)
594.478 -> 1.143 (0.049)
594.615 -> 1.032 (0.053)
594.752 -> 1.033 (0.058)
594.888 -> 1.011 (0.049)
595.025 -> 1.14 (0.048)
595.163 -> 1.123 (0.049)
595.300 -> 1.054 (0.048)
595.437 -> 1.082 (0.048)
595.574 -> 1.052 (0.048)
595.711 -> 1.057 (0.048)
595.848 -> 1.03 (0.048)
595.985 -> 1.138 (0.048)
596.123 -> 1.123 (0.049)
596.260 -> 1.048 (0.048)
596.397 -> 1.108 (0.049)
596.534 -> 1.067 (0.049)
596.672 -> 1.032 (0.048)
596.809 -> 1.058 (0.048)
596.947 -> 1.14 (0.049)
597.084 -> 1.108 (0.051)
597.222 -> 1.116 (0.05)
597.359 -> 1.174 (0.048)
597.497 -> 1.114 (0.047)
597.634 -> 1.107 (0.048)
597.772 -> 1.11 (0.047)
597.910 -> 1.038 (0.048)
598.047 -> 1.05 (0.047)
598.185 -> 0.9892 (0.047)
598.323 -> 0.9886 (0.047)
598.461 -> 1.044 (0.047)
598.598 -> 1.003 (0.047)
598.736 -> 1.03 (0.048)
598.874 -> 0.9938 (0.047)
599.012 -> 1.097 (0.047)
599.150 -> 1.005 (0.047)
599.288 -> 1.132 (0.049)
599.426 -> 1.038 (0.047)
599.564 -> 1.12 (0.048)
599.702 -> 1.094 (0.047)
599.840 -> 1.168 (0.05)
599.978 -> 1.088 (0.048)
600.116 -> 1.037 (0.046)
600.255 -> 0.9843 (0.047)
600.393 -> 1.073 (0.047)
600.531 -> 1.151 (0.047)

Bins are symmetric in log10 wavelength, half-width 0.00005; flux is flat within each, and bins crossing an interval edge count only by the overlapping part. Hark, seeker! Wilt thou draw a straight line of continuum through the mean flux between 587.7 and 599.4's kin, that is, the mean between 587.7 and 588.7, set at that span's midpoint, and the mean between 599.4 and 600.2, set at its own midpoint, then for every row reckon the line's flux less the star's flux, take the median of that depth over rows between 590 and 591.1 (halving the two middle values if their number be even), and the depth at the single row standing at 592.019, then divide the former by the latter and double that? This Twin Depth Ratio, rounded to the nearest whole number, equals 0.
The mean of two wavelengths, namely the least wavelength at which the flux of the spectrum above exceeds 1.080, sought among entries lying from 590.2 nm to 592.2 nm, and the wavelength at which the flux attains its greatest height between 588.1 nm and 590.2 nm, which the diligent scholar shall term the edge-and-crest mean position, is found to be 589.64 nm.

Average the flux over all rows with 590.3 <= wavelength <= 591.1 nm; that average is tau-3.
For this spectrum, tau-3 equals 1.05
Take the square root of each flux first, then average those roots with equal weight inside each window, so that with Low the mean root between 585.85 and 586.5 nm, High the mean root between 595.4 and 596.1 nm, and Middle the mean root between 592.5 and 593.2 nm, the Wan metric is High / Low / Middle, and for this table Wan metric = 0.97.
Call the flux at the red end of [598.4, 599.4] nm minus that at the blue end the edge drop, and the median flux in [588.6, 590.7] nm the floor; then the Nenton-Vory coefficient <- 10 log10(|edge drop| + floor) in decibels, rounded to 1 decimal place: 0.0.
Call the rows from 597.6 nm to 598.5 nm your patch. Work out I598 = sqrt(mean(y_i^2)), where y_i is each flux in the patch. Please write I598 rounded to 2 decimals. 1.05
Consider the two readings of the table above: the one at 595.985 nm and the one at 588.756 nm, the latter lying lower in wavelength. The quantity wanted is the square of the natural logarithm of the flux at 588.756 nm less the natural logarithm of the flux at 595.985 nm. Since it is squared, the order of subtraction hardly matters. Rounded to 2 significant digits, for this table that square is 0.062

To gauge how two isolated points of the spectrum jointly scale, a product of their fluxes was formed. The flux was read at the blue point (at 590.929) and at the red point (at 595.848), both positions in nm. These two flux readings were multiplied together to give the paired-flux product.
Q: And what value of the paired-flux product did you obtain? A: 1.15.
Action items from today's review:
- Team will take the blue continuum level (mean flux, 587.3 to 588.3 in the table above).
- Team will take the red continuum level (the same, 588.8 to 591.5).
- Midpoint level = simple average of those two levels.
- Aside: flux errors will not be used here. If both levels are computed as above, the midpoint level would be 1.01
